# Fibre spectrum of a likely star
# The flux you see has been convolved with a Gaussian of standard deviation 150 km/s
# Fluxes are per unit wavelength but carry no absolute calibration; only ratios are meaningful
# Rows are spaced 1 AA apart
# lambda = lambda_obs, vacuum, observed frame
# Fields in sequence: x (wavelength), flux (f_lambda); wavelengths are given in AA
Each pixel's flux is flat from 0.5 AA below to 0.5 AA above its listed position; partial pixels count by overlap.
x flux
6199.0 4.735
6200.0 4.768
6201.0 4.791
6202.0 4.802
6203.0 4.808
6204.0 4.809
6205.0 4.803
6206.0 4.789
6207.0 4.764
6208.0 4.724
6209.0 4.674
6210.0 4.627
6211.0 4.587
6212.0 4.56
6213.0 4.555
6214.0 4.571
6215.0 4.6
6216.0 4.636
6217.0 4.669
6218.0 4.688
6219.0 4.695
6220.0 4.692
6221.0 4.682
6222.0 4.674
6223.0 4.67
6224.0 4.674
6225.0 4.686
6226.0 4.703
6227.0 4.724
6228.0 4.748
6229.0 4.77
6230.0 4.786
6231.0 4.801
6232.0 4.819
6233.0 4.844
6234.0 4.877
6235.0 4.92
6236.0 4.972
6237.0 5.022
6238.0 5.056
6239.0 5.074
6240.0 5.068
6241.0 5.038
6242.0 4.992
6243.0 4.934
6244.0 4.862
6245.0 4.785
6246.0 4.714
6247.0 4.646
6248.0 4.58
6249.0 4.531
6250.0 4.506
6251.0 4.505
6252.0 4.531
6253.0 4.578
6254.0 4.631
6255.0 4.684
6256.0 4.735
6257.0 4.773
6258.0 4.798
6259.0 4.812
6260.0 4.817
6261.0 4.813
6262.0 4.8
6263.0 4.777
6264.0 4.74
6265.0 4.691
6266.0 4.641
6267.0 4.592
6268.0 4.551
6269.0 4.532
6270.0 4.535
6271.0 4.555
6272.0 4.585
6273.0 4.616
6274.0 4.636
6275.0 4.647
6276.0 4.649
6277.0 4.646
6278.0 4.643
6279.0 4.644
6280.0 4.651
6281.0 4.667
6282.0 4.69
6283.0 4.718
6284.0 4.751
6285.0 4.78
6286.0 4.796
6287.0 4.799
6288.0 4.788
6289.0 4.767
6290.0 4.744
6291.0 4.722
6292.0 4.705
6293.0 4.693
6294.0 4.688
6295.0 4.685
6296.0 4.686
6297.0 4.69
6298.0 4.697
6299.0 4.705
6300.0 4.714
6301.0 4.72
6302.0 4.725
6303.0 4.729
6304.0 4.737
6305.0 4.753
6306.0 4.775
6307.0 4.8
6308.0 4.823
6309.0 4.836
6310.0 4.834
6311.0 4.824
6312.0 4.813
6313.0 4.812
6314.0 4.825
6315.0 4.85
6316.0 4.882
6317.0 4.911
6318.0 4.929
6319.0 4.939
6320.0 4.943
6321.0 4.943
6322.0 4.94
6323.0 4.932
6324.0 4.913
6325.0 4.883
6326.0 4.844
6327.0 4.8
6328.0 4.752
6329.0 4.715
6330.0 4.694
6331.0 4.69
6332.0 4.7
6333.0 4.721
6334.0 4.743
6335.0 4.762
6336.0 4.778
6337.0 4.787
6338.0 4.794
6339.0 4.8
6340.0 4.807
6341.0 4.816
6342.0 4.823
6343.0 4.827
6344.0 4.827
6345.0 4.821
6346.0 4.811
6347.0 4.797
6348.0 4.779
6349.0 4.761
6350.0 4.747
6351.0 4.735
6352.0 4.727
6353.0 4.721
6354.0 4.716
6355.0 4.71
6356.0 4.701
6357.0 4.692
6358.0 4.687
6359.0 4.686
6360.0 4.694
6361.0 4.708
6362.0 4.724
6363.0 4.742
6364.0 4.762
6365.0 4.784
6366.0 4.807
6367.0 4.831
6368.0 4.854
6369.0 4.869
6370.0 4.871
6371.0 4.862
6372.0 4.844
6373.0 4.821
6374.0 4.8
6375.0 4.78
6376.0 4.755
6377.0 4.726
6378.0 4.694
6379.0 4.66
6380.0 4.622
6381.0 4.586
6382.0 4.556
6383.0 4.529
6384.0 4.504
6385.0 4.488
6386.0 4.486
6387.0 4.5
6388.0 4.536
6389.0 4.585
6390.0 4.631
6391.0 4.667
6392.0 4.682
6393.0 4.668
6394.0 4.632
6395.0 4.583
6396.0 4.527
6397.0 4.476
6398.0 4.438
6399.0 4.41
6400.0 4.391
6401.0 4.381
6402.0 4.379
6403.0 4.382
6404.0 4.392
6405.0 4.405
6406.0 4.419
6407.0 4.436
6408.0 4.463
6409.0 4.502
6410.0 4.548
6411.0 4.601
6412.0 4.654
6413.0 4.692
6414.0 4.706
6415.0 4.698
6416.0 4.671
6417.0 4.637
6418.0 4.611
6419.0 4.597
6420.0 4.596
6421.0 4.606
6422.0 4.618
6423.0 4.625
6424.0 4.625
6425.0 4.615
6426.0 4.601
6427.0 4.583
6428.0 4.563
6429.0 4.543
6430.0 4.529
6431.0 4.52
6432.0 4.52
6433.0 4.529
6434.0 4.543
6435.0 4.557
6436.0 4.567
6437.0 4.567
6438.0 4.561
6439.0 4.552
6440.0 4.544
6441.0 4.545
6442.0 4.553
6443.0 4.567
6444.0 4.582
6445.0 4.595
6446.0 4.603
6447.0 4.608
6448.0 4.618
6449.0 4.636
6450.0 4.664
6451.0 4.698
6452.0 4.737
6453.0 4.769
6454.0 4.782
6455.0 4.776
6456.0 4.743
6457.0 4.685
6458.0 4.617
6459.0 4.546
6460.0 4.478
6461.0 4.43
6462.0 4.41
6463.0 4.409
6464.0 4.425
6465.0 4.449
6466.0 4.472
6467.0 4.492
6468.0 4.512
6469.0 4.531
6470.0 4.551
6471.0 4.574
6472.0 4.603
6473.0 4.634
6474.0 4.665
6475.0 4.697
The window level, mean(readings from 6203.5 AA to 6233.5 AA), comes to 4.70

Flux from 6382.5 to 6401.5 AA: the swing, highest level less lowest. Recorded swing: 0.30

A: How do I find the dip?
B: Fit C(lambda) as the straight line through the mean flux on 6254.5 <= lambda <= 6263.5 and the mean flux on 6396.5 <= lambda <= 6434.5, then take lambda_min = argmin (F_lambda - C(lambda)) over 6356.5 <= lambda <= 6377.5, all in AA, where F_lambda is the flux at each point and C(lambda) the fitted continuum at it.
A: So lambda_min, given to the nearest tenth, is 6358.0 AA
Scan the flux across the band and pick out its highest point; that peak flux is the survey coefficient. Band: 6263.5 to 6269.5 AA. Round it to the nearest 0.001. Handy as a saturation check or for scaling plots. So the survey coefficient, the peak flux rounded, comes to 4.740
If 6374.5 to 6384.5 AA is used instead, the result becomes 4.780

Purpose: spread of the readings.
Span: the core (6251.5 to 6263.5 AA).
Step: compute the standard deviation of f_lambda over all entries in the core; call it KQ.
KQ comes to 0.10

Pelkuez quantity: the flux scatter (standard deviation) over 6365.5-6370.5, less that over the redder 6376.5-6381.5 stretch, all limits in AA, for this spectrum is -0.03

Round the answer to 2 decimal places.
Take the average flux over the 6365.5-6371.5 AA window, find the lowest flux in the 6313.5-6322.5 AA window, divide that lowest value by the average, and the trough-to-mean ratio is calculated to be 1.00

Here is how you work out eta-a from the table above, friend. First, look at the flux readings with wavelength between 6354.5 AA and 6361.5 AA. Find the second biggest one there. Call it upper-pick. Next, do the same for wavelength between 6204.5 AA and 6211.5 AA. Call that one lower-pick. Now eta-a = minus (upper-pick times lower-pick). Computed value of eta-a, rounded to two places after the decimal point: -22.55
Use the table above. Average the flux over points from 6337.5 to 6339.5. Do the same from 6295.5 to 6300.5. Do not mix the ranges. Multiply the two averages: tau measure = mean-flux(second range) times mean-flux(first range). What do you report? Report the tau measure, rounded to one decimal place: 22.5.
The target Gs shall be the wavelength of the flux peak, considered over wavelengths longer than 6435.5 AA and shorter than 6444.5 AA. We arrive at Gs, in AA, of 6444.0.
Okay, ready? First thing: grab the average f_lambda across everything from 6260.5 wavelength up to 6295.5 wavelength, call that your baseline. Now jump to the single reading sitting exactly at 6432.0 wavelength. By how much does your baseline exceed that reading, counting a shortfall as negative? 0.16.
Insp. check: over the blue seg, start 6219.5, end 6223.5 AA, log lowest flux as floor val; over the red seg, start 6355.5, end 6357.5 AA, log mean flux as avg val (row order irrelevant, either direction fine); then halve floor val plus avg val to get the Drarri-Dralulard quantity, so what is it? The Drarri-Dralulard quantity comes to 4.68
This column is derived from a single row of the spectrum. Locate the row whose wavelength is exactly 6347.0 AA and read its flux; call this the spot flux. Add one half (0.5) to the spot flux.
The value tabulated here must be 5.30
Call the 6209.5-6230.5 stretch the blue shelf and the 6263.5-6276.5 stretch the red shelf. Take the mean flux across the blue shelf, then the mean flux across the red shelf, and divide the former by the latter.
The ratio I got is 1.01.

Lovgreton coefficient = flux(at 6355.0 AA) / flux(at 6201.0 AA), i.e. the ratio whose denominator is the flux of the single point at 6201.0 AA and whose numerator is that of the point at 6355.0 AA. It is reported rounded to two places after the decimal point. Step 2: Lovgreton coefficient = 0.98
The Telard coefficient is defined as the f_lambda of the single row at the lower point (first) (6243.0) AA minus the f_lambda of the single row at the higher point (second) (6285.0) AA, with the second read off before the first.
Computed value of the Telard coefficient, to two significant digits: 0.15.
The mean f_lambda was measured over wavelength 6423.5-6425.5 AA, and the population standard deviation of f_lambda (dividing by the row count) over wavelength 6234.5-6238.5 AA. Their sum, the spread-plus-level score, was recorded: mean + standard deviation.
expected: 4.67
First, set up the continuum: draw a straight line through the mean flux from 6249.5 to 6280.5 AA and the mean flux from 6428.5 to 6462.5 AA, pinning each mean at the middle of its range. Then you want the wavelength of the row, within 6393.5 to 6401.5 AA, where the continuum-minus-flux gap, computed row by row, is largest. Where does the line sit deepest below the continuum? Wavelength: 6401.0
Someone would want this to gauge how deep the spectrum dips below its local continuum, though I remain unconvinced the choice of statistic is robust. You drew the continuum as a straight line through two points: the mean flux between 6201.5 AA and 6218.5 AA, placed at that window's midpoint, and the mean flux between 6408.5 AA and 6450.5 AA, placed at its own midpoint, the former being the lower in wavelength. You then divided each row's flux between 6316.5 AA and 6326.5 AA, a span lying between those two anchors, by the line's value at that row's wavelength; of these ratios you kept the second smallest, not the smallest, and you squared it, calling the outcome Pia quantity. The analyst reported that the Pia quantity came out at 1.11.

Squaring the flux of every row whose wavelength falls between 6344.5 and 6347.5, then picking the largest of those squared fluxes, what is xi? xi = 23.2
